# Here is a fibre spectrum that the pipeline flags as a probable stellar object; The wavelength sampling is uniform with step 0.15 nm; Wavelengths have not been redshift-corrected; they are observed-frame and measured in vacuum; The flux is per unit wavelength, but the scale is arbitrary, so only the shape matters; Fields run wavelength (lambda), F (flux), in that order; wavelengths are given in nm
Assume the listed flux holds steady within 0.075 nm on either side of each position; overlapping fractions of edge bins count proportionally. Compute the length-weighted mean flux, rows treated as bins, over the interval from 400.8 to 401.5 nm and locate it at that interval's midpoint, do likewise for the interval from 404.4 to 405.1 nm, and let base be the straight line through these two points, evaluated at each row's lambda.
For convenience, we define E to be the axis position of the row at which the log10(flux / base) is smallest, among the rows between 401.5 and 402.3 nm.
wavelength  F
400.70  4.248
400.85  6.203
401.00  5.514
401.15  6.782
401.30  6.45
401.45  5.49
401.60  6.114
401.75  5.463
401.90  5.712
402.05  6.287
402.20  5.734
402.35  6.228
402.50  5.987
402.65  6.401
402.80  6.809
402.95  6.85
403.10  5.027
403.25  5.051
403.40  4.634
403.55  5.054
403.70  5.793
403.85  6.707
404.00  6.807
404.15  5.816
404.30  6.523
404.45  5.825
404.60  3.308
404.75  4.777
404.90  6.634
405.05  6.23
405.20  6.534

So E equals 401.75 nm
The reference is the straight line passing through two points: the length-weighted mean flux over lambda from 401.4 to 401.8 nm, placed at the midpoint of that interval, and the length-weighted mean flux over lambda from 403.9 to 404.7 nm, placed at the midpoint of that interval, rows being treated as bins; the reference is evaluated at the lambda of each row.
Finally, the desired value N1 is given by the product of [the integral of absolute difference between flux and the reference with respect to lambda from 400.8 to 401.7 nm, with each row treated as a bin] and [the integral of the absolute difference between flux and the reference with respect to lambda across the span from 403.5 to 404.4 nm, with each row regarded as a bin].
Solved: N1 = 0.27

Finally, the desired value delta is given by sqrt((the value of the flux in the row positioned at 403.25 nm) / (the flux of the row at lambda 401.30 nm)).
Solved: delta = 0.88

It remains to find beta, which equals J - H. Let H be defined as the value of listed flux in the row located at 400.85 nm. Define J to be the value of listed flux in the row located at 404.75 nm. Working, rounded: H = 6.203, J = 4.777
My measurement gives -1.4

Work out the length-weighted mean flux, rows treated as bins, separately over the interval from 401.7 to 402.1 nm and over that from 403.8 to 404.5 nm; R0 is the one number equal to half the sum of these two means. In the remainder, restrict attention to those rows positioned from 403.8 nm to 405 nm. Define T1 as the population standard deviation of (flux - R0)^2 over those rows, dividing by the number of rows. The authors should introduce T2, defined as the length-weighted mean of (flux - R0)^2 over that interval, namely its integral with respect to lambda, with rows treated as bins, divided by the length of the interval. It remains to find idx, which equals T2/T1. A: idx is 0.6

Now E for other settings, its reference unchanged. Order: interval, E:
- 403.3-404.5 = 403.40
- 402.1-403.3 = 403.10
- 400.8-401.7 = 401.00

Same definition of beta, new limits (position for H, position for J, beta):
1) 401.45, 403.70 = 0.3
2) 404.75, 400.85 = 1.4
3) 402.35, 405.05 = 0.0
